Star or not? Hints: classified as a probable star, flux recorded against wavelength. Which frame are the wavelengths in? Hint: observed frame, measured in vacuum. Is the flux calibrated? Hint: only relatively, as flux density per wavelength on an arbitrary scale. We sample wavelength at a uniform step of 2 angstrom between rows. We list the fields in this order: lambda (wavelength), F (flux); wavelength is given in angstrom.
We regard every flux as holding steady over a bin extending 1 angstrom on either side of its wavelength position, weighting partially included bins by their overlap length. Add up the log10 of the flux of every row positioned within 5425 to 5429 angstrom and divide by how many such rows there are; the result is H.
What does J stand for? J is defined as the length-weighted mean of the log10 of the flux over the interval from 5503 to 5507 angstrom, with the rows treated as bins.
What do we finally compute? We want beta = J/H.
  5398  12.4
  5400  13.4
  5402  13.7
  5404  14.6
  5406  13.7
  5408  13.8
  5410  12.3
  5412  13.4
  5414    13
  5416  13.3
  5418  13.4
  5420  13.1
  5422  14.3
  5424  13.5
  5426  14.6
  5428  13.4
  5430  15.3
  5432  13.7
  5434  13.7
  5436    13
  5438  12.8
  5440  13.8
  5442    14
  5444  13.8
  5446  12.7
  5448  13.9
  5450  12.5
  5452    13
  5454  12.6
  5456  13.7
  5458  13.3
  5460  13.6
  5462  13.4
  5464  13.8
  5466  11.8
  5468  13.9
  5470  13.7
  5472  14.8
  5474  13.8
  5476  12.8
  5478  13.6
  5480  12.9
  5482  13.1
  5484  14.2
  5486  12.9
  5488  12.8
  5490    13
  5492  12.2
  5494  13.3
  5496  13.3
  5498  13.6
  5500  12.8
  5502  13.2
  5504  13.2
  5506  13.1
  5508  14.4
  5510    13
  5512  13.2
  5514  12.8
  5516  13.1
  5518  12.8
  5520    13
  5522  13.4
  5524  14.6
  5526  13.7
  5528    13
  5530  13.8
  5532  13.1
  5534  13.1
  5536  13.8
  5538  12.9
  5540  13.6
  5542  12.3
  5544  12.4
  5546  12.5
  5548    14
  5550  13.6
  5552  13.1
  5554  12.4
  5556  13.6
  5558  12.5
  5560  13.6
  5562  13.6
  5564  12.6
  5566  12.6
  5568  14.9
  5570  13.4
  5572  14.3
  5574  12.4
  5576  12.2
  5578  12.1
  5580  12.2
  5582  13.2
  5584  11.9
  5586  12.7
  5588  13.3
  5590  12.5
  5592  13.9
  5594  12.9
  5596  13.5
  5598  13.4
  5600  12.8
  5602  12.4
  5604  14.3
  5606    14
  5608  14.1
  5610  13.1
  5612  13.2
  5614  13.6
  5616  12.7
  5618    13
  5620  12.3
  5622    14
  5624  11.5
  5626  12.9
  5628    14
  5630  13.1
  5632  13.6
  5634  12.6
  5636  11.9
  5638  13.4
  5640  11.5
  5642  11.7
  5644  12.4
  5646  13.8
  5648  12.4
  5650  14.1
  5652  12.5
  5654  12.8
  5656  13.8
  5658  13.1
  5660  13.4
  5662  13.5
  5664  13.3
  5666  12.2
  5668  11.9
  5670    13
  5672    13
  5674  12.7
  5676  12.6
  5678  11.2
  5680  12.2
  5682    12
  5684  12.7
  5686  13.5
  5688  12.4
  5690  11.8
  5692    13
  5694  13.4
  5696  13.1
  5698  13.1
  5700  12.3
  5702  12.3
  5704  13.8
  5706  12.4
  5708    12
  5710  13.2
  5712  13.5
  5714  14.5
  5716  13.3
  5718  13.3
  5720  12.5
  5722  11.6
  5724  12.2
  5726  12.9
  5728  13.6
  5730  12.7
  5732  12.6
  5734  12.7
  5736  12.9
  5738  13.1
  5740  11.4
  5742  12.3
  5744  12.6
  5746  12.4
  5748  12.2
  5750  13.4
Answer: 0.98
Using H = 1.15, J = 1.12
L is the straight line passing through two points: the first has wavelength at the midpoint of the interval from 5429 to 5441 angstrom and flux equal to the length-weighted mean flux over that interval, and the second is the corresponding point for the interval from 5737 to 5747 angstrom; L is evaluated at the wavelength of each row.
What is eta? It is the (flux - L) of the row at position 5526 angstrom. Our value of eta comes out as 0.4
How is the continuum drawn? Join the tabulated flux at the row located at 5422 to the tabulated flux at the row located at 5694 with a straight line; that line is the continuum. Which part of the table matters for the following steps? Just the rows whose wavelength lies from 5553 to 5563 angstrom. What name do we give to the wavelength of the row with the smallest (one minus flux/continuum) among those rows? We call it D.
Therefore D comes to 5562 angstrom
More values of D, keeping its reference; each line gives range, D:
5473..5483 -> 5474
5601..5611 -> 5604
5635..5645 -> 5638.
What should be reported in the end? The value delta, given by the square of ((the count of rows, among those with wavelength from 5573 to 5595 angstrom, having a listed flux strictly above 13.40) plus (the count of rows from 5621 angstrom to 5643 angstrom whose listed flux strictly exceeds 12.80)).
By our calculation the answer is 49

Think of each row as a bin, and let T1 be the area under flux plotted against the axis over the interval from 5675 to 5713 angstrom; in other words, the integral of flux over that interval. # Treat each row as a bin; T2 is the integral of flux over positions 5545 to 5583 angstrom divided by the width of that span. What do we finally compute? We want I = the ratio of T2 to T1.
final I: 0.0272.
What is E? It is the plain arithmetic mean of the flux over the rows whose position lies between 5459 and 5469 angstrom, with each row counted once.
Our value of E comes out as 13.3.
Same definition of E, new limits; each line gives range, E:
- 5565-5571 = 13.6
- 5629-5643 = 12.5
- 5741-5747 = 12.4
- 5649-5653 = 13.3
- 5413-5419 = 13.2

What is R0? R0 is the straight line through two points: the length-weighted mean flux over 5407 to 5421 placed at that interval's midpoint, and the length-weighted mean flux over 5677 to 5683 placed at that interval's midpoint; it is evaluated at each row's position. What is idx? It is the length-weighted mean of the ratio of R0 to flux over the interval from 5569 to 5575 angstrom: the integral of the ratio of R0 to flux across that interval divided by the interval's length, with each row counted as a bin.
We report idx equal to 0.93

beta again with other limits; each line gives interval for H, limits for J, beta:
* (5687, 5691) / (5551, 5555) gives 1.02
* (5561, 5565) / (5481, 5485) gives 1.02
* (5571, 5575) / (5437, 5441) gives 1.00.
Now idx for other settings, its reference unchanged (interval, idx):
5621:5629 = 0.93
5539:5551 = 0.96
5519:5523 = 0.96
